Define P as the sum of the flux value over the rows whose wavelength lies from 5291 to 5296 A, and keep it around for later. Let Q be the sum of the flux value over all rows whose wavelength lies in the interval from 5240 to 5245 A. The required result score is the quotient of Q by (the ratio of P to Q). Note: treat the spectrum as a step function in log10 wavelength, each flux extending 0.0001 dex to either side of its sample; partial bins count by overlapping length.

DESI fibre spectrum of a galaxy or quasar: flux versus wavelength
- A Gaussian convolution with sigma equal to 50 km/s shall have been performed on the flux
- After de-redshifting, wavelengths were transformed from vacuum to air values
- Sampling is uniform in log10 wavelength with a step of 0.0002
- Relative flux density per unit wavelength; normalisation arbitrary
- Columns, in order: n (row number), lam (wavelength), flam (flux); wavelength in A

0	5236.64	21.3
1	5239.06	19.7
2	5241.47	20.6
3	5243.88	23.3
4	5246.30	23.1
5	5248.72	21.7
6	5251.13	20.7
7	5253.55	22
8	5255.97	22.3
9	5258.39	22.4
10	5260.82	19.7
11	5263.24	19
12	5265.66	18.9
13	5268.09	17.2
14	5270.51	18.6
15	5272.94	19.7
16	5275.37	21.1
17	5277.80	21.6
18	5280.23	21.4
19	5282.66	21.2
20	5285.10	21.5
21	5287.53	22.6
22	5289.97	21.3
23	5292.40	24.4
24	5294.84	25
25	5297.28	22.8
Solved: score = 39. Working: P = 49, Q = 44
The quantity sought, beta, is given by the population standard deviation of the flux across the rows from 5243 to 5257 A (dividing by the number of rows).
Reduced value 0.87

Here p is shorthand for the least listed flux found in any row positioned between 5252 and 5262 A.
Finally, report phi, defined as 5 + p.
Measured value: 24.7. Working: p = 19.7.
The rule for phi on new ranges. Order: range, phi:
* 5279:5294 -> 26.2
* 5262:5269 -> 22.2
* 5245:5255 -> 25.7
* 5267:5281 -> 22.2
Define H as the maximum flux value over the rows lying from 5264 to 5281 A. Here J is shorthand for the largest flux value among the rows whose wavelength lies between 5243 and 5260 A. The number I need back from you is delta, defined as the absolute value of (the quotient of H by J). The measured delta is 0.93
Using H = 21.6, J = 23.3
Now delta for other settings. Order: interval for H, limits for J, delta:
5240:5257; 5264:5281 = 1.08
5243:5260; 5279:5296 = 0.93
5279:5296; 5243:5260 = 1.07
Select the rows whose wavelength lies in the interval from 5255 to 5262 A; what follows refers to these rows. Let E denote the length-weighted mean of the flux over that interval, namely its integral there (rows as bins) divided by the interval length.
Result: 21.4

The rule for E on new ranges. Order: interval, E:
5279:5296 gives 22.5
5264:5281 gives 19.7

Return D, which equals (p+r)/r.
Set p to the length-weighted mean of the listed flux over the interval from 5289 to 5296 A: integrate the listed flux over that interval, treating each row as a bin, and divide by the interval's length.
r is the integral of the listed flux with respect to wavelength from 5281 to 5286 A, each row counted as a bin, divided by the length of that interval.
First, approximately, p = 23.7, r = 21.3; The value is 2.11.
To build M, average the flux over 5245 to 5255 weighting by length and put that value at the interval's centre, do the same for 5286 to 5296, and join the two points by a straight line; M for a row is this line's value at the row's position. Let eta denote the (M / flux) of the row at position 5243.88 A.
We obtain 0.93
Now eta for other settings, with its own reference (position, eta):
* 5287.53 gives 1.02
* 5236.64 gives 1.01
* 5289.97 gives 1.09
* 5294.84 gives 0.94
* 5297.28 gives 1.03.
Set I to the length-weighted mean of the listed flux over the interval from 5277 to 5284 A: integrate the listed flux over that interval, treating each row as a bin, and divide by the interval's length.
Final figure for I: 21.4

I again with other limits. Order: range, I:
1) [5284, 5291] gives 21.8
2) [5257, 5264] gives 20.5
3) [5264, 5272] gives 18.3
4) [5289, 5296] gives 23.7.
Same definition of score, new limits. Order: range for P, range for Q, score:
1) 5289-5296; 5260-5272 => 123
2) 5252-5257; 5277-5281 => 42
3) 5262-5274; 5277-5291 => 180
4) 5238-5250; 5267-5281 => 132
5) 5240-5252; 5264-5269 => 12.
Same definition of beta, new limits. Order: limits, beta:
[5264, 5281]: 1.54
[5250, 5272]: 1.75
